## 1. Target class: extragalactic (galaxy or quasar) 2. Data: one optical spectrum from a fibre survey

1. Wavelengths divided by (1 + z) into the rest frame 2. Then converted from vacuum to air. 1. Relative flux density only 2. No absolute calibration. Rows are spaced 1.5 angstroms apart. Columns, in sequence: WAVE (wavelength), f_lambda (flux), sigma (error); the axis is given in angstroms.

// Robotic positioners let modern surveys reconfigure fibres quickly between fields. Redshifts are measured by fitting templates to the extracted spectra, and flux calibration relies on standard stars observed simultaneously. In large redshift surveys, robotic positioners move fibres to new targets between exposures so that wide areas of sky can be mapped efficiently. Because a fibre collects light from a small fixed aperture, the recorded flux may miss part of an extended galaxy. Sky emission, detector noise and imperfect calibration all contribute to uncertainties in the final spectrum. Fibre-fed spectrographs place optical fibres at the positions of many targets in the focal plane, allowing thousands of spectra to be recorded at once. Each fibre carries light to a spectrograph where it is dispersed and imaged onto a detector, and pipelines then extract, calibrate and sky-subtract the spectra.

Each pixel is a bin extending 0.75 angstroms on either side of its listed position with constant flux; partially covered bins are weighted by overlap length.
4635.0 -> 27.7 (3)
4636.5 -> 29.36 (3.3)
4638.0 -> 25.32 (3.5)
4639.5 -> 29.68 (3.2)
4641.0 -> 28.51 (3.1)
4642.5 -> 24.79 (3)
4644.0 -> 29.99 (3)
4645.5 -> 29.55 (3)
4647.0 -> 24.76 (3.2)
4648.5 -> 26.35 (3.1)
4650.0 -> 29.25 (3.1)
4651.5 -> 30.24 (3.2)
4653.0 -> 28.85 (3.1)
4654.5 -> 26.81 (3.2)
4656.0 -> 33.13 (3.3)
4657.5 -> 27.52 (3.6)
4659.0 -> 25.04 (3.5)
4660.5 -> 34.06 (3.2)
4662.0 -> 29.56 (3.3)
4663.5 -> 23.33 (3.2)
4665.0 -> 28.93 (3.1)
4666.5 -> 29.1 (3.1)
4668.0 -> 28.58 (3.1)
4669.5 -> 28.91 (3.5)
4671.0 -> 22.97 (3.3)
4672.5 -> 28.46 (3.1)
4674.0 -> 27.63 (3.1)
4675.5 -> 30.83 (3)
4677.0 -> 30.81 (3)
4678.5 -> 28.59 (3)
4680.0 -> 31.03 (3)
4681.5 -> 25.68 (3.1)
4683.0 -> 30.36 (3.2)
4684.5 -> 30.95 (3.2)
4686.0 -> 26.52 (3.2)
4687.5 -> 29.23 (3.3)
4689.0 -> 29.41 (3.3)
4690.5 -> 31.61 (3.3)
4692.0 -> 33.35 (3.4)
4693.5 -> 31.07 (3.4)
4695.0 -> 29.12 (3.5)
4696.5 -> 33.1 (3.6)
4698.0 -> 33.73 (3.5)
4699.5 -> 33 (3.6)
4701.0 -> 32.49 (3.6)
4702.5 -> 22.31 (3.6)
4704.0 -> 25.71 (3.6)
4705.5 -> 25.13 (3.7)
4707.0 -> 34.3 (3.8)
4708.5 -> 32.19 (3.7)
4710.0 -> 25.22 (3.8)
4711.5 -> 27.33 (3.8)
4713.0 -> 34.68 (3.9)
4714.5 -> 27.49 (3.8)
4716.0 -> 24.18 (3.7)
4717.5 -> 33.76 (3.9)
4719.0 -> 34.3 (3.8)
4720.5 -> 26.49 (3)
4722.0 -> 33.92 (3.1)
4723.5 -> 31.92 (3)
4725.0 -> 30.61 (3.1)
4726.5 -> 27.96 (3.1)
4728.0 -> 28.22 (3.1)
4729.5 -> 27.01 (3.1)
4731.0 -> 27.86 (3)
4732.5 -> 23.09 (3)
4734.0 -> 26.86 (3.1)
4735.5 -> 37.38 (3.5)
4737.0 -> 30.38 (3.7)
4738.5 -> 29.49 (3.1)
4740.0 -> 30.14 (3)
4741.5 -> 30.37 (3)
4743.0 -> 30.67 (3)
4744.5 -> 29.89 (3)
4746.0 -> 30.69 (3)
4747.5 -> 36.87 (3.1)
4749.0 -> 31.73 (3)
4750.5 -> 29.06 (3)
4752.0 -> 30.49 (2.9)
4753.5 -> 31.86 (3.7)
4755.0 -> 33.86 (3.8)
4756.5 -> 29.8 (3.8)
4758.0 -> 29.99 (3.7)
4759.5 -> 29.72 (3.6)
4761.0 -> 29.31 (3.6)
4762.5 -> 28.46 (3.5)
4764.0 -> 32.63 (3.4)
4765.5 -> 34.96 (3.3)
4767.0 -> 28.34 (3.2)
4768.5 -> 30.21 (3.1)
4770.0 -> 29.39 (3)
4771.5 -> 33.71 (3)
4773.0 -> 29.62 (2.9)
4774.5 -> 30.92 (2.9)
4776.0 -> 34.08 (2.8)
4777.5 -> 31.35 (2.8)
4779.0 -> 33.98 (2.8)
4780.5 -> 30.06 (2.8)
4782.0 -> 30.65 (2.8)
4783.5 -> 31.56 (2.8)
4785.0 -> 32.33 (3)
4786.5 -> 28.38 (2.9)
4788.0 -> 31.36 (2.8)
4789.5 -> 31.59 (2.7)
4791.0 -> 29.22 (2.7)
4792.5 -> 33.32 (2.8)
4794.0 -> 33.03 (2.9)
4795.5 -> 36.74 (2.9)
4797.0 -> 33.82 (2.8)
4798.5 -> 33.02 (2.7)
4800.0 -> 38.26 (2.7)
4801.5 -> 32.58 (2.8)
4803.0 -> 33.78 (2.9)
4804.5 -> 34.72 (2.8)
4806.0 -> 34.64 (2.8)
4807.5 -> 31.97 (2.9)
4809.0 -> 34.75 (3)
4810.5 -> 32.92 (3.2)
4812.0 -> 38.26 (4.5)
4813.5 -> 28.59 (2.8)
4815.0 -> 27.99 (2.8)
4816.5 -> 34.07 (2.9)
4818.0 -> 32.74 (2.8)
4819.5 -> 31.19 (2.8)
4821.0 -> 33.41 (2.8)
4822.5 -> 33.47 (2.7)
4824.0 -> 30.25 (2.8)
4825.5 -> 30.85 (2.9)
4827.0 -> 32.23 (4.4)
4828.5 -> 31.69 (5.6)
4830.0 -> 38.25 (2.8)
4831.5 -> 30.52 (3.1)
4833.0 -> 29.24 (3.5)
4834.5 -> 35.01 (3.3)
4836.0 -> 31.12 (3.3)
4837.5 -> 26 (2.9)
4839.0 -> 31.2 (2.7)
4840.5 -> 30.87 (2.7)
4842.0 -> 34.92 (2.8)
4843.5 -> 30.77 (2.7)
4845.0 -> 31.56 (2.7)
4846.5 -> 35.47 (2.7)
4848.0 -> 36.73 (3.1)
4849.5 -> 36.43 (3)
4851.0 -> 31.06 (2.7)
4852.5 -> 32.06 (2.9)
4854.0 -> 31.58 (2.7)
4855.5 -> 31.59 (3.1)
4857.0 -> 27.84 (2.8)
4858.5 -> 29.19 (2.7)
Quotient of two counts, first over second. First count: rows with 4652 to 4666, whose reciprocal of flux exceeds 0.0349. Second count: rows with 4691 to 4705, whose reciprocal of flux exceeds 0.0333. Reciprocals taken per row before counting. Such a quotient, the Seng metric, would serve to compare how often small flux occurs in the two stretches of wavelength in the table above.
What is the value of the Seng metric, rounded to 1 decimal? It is 1.3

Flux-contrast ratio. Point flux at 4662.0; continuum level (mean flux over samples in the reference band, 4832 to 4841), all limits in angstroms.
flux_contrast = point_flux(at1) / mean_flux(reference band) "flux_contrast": 0.97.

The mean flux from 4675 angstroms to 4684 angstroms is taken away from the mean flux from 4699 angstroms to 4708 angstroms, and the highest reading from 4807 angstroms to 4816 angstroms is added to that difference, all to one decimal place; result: 37.5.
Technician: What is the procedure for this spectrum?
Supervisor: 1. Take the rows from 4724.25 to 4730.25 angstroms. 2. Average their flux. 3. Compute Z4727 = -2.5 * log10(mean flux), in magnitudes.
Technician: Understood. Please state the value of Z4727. -3.64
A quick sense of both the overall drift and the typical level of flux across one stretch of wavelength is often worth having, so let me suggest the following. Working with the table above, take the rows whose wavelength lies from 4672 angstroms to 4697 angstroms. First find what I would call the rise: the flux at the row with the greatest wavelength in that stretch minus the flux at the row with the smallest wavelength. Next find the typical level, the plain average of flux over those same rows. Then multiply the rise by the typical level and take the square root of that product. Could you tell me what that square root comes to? 11.8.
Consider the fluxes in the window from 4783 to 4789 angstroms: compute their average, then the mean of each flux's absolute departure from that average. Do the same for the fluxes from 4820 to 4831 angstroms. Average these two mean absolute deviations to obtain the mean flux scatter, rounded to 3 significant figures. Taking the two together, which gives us 1.56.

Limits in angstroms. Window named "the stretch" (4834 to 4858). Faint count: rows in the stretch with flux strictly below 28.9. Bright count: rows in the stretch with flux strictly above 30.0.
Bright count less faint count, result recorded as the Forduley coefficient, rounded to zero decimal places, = 12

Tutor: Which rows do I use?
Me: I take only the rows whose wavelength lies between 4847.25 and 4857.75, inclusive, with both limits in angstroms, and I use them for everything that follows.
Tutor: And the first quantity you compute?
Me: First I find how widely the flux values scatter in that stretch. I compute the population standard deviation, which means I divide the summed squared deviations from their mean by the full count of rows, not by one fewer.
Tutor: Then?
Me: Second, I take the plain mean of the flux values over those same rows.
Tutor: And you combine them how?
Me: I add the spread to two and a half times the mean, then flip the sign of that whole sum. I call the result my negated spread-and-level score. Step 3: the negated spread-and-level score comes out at -84.1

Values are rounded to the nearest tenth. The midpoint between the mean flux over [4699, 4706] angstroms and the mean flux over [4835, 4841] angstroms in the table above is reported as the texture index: 28.8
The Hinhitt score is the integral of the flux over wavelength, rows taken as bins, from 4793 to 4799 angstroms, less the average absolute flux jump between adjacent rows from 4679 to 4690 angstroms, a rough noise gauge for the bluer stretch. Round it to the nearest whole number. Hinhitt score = 202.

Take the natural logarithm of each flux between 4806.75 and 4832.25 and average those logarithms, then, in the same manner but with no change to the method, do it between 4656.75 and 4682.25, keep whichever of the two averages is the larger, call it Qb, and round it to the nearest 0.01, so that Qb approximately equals 3.48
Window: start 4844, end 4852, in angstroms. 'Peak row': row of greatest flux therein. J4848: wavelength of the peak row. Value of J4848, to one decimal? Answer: 4848.0 angstroms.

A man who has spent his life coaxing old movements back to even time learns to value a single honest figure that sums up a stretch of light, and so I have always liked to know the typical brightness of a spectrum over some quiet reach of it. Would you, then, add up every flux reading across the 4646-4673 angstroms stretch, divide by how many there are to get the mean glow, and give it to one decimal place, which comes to 28.1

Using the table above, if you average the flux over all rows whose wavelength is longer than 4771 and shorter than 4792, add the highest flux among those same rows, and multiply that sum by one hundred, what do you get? 6542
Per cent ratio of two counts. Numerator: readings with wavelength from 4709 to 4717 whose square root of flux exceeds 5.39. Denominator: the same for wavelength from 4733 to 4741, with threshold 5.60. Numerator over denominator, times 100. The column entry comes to 100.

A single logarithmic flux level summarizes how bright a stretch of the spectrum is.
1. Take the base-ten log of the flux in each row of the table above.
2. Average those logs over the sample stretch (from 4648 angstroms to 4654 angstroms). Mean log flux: 1.46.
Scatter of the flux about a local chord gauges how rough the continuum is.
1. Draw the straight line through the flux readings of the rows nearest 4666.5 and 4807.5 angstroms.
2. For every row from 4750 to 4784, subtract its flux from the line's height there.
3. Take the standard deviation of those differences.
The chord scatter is 1.9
